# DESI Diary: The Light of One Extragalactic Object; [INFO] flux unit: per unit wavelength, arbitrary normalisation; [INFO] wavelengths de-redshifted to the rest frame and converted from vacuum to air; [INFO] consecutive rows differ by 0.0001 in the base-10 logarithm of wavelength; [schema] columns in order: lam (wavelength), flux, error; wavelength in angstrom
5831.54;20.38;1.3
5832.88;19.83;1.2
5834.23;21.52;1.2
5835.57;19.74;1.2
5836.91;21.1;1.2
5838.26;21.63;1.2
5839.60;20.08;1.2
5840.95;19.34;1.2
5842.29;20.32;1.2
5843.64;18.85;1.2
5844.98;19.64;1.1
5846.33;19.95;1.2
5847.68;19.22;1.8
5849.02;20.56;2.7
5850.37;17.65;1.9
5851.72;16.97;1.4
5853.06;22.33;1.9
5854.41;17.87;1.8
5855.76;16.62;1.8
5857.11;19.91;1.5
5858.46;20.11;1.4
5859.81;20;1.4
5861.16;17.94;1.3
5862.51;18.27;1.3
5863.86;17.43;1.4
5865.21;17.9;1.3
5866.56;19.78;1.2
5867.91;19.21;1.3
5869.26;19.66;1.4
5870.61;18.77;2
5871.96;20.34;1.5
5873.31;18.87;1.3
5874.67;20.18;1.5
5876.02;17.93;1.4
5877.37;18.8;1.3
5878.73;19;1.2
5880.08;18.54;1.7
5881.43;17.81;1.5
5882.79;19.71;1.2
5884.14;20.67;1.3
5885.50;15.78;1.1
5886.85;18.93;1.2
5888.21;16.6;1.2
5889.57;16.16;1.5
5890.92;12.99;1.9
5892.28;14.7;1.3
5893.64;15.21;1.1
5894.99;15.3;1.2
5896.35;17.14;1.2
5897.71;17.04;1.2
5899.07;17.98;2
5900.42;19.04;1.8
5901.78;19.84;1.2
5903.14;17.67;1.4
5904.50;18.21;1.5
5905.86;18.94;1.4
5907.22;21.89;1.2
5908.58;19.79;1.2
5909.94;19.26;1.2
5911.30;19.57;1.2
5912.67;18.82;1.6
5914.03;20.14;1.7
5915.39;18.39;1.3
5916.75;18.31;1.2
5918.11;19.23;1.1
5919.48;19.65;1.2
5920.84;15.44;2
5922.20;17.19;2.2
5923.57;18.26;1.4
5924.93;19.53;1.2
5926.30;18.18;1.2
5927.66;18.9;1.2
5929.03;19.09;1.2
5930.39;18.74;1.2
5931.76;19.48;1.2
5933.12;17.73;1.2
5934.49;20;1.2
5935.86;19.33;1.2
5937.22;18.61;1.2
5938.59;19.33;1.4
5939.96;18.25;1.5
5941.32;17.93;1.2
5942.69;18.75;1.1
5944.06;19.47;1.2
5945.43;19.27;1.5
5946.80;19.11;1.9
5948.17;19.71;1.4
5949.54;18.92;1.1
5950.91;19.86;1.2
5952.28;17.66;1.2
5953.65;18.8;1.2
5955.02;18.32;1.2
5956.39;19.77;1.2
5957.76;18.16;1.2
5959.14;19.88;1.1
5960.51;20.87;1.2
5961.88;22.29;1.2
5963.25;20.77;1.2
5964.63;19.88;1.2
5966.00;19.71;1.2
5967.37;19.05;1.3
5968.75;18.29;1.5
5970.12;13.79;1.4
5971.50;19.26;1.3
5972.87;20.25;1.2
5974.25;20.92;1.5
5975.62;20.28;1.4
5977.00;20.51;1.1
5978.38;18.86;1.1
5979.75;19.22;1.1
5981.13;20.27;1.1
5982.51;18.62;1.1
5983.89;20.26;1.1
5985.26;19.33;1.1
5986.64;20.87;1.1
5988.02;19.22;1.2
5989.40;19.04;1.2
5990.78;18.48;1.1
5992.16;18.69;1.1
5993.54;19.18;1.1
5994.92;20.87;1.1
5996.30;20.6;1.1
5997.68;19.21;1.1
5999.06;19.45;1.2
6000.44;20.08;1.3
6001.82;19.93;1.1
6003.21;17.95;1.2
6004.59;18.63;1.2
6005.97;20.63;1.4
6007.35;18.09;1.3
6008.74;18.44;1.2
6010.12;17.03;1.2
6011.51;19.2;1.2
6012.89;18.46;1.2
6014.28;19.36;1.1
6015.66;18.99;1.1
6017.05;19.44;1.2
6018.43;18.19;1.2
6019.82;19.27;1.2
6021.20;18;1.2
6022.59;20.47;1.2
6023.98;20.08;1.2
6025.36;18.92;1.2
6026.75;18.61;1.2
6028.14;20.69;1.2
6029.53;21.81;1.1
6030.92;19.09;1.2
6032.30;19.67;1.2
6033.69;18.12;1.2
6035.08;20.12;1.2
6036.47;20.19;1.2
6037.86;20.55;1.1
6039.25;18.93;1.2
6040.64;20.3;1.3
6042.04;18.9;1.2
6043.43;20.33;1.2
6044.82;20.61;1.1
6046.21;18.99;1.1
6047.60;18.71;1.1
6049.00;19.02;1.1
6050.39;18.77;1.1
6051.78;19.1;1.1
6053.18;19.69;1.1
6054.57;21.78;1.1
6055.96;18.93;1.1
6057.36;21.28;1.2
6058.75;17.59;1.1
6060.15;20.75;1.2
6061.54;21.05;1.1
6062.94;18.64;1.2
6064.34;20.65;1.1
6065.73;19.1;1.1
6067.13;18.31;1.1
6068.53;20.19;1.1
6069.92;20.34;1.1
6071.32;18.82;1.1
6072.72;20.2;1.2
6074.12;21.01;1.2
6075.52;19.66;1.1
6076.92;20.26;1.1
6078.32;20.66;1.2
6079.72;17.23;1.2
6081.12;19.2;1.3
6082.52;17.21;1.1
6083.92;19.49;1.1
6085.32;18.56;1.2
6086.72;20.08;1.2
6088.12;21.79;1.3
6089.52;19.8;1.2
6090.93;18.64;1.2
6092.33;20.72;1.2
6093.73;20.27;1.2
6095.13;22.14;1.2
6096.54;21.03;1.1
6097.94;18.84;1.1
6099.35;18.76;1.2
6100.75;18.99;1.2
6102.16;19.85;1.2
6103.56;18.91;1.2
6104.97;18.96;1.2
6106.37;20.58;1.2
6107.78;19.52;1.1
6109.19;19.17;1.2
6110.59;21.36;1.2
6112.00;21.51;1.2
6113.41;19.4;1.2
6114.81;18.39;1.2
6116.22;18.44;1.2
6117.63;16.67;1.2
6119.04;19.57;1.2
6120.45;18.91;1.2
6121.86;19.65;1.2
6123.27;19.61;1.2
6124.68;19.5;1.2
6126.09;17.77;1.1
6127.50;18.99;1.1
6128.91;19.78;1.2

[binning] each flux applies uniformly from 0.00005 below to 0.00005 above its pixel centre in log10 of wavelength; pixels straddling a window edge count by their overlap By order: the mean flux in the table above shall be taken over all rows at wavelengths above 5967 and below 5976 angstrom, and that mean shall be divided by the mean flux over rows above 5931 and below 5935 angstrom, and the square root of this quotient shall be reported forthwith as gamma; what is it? 0.994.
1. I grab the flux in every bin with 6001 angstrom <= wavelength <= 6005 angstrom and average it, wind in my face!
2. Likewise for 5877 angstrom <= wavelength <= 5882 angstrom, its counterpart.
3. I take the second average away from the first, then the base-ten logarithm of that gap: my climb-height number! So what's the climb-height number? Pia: -0.5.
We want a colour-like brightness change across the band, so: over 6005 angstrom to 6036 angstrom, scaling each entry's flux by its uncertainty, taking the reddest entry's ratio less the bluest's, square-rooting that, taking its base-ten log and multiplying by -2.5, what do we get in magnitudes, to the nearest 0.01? -0.38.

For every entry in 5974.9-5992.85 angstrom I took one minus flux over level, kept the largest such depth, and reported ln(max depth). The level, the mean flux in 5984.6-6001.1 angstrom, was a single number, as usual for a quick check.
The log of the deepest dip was -2.9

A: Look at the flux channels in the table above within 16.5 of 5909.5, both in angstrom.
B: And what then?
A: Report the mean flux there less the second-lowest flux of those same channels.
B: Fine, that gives 3.11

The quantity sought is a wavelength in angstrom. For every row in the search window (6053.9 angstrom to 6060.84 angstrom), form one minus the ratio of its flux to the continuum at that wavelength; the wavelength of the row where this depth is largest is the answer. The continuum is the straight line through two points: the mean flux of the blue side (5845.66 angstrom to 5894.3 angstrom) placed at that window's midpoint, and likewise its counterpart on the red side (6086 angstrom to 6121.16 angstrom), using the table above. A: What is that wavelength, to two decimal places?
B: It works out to 6058.75 angstrom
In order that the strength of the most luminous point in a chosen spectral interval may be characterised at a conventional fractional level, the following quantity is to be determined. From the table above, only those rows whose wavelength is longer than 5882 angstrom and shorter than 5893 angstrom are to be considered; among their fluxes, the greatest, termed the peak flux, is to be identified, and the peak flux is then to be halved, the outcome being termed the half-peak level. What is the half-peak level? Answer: 10.3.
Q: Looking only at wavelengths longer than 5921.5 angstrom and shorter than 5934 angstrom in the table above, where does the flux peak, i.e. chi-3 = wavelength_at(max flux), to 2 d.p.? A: 5924.93 angstrom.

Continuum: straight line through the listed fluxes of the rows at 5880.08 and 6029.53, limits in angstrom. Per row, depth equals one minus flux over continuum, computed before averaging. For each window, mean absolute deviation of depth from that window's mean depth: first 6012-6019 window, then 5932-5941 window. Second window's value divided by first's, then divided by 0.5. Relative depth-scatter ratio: 3.3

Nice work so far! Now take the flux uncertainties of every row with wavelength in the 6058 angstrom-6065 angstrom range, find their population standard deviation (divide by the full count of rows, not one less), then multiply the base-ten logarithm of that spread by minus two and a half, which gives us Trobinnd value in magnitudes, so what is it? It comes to 3.27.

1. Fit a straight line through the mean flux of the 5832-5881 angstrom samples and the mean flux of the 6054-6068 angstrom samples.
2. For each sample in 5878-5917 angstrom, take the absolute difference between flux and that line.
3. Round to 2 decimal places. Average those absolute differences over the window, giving 1.76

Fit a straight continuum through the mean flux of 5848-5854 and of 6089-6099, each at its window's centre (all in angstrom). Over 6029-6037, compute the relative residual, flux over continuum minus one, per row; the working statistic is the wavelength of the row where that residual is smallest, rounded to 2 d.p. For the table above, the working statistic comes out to 6033.69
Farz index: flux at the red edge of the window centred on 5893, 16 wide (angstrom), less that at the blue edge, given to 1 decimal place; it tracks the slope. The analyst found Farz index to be 3.3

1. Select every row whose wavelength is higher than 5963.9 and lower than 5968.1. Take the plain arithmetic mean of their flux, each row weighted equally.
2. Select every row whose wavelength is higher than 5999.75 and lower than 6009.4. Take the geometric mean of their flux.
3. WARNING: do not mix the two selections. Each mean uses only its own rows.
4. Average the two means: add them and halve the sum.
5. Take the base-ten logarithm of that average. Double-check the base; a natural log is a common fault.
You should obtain 1.286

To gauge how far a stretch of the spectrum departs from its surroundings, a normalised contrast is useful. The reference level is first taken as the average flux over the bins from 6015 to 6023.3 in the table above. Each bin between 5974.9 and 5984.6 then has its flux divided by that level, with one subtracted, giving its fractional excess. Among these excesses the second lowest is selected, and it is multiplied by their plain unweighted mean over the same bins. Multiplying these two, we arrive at -0.0004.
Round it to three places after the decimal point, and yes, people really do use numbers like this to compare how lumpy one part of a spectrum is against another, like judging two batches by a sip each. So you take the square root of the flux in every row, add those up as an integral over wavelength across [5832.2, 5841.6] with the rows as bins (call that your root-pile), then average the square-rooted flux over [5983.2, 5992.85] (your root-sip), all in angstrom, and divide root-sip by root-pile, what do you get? 0.104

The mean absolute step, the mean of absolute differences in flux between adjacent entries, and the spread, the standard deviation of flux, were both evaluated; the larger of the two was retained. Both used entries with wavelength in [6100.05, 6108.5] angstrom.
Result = 0.91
